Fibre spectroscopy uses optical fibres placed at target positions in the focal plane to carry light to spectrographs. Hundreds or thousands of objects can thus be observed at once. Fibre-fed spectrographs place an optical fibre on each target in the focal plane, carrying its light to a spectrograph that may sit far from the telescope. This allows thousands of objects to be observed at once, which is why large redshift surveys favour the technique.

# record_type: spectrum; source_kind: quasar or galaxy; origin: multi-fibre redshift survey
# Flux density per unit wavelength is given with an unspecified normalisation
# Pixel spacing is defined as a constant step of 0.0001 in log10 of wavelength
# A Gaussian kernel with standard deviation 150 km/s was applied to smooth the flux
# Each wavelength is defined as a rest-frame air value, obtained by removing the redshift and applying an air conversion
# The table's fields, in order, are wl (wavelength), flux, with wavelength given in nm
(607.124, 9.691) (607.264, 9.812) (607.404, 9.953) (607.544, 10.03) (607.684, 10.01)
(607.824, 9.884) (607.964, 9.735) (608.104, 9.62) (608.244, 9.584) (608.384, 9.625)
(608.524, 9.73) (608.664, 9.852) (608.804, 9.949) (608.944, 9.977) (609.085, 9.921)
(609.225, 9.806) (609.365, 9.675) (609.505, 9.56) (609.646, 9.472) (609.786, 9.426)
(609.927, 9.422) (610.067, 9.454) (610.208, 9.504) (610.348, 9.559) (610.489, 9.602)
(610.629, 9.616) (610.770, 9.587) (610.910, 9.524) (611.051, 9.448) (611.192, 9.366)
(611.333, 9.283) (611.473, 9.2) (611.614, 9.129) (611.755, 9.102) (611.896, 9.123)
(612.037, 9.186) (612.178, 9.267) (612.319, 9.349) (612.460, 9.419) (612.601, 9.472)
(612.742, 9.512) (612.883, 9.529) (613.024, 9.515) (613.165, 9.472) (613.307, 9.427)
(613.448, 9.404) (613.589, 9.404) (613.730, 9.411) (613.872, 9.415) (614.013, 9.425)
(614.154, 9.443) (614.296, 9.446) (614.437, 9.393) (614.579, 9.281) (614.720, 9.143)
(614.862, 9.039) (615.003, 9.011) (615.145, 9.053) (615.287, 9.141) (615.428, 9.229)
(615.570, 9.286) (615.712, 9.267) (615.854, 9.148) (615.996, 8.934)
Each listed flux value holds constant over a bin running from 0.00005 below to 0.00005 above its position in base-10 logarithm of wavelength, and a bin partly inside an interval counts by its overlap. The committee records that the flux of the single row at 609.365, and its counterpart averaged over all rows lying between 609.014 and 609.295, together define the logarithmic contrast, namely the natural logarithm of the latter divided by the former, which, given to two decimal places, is 0.02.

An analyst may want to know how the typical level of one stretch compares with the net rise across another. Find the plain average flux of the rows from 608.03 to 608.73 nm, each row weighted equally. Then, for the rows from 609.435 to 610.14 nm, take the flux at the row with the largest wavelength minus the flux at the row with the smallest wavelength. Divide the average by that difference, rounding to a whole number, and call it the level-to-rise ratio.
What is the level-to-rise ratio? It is -91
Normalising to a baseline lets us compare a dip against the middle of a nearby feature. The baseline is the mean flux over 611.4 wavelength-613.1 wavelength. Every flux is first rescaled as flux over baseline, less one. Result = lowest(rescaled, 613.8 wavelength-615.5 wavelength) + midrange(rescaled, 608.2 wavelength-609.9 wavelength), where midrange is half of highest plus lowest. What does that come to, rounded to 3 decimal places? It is 0.008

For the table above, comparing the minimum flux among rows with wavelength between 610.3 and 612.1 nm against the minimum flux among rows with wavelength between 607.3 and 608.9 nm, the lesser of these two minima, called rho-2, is 9.10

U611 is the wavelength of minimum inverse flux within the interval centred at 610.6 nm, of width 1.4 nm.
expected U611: 610.629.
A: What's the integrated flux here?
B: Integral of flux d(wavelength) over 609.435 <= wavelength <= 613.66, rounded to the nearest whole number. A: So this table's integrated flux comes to 40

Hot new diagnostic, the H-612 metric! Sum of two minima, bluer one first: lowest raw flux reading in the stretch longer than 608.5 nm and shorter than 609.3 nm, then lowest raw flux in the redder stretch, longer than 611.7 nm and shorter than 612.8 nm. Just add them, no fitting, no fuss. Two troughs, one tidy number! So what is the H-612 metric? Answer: 18.83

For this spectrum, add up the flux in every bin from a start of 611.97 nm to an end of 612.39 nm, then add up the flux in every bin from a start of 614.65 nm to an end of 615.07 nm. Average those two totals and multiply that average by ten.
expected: 275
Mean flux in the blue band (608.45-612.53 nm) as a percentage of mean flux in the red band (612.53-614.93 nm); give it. 101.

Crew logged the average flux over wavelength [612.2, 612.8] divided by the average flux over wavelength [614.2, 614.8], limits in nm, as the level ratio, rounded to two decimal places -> 1.01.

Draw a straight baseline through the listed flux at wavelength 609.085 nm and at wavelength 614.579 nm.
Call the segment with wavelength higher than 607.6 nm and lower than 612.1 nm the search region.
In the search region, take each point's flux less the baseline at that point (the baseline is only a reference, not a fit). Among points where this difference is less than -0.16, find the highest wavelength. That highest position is 612.037 nm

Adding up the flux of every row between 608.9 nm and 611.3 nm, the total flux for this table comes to 163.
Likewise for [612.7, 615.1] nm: 159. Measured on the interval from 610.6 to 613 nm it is 159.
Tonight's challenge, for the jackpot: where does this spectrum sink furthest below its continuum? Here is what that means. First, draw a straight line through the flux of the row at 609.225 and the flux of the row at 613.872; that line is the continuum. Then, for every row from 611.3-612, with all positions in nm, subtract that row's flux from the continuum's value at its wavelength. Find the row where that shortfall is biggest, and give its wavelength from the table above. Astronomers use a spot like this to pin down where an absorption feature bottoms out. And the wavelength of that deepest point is 611.755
